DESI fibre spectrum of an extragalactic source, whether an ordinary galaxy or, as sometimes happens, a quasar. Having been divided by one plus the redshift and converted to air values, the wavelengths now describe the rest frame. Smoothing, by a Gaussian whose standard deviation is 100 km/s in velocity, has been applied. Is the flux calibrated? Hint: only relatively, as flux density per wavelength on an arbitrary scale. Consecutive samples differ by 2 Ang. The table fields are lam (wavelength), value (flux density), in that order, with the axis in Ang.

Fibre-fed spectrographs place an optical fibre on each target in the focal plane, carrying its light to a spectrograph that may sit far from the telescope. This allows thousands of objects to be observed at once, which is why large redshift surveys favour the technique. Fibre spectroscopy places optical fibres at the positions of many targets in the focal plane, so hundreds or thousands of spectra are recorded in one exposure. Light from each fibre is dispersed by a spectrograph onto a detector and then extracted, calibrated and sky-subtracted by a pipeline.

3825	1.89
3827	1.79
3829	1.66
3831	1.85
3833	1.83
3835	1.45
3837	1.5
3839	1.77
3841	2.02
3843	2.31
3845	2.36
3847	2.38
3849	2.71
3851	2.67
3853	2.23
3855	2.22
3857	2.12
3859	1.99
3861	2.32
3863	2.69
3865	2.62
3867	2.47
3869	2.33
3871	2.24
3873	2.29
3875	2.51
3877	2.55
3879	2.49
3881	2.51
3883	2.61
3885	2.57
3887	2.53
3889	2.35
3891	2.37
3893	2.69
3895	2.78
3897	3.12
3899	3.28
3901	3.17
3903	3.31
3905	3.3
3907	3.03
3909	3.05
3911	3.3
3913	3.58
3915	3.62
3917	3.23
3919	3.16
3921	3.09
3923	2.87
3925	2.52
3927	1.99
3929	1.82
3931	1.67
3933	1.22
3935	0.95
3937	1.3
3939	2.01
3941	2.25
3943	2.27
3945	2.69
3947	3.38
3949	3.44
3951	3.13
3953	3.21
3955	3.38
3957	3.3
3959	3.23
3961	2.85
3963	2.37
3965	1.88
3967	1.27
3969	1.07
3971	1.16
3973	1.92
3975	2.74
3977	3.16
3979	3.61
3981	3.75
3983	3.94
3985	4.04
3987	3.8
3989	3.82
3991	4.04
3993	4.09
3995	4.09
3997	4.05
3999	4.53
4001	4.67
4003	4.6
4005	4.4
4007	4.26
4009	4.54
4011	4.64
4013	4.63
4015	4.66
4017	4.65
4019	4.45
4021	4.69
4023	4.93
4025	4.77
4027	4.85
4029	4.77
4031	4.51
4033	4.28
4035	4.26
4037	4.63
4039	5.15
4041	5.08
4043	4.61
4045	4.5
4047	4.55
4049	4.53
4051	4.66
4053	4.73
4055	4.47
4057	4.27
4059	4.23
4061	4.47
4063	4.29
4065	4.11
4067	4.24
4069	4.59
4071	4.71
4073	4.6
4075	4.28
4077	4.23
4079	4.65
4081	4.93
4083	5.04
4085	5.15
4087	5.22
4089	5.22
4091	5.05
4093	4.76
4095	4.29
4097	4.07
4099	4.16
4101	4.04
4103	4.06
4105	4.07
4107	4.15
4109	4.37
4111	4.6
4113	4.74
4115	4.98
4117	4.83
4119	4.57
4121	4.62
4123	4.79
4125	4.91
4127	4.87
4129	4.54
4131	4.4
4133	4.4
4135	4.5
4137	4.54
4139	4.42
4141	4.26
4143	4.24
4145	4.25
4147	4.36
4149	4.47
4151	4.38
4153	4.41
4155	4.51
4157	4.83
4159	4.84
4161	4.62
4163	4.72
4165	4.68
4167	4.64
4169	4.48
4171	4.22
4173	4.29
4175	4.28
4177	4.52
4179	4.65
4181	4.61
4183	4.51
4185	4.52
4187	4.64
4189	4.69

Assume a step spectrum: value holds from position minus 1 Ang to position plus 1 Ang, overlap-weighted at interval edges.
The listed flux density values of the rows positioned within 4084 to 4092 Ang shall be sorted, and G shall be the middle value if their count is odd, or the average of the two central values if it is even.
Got 5.2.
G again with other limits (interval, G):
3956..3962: 3.2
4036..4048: 4.6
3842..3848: 2.4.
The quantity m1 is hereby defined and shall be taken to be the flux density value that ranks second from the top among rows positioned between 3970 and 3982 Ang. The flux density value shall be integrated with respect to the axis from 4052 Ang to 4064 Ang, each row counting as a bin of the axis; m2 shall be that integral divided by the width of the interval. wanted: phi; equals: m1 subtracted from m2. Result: 0.8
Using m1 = 3.61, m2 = 4.4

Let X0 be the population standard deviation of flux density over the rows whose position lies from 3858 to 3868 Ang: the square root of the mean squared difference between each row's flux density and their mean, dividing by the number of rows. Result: 0.25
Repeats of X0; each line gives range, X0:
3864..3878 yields 0.13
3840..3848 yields 0.15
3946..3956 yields 0.12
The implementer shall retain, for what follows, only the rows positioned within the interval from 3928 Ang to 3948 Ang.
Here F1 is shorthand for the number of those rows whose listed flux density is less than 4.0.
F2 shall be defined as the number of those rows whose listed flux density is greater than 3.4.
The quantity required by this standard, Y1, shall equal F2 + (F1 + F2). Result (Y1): 10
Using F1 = 10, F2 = 0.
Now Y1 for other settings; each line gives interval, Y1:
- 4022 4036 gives 14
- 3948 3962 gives 9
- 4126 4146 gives 20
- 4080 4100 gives 20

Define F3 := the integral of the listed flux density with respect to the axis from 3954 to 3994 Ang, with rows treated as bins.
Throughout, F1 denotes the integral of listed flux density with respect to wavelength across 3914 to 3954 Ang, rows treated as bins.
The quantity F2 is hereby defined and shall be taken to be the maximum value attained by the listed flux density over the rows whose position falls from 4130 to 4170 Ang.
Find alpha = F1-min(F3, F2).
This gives 95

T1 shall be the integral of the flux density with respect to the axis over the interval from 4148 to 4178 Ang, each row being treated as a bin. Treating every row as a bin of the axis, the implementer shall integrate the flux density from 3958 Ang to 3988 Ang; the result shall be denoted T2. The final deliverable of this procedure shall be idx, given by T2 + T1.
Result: 217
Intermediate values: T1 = 136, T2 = 82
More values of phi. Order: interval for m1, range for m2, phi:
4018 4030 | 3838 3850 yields -2.6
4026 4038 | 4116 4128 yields 0.0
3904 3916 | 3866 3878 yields -1.2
